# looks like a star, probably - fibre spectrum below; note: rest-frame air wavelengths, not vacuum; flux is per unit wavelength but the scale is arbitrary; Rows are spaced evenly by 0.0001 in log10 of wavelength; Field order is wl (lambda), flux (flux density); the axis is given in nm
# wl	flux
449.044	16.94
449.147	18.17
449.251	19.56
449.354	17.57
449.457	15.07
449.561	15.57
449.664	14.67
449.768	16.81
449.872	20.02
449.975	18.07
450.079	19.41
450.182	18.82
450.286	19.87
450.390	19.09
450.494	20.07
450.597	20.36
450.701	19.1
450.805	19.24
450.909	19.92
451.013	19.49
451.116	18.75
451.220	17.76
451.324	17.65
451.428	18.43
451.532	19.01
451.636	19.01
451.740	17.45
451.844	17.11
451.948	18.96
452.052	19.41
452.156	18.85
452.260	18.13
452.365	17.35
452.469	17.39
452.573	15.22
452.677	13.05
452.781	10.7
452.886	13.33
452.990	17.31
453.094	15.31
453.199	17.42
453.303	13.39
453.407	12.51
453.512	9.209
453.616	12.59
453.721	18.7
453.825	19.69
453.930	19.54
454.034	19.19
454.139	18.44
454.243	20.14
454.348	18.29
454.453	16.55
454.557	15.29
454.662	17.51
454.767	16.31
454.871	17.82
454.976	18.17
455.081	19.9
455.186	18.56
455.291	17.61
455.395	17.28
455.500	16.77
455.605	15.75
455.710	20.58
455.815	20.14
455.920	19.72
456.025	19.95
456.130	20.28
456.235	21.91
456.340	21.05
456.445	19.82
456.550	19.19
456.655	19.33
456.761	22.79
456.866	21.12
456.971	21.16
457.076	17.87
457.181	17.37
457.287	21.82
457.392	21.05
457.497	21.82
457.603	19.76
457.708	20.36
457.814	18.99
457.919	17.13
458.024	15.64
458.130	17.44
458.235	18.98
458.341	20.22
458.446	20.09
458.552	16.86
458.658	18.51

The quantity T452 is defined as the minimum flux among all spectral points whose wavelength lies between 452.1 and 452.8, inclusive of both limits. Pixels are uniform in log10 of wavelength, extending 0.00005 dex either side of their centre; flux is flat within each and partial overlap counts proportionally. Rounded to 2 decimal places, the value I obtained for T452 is 10.70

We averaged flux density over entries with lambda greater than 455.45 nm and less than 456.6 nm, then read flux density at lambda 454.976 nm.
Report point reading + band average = 38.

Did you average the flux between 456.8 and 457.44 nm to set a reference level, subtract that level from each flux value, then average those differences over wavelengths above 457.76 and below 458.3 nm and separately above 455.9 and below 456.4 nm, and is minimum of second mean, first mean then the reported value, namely -2.4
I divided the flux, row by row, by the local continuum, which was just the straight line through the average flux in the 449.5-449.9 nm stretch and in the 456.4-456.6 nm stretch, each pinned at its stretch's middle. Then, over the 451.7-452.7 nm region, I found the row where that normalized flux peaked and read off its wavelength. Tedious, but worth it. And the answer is 452.052 nm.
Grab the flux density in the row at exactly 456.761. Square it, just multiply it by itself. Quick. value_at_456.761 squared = 519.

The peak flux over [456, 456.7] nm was 21.91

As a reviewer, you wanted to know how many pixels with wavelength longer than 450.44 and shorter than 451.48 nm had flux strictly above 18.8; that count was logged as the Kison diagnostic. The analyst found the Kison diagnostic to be 6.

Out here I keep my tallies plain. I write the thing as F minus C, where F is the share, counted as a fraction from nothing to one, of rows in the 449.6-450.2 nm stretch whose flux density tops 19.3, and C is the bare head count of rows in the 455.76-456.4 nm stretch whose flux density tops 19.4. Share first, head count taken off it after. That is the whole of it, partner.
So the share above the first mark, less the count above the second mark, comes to -5.7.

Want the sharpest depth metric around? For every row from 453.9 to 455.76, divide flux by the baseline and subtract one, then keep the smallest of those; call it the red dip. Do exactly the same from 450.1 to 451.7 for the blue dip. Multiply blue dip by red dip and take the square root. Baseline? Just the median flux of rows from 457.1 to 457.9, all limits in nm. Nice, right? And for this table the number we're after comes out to 0.18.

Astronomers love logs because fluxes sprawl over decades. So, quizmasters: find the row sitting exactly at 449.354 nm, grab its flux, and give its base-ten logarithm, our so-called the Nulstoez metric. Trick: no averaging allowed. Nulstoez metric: 1.24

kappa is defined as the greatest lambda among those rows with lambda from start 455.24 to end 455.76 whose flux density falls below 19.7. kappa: 455.605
